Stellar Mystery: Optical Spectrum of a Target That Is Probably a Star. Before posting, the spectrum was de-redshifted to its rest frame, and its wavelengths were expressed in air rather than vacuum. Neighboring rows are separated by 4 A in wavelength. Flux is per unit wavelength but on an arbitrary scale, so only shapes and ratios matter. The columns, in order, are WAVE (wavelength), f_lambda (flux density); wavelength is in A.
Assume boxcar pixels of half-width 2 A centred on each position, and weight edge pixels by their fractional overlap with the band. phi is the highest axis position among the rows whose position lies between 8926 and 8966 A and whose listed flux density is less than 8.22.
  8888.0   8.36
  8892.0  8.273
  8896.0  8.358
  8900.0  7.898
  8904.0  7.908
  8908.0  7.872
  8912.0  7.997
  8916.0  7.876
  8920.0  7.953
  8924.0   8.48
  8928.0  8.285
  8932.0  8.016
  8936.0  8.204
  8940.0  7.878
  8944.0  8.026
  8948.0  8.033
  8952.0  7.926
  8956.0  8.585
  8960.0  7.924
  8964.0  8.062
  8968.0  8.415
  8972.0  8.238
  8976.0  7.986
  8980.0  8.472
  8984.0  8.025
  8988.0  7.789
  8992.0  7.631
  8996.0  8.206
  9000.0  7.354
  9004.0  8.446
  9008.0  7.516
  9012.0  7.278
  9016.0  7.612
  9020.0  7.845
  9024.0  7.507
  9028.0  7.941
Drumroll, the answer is 8964.0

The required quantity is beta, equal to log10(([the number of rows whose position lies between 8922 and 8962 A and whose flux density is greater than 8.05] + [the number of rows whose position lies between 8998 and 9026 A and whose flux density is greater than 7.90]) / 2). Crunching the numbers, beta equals 0.40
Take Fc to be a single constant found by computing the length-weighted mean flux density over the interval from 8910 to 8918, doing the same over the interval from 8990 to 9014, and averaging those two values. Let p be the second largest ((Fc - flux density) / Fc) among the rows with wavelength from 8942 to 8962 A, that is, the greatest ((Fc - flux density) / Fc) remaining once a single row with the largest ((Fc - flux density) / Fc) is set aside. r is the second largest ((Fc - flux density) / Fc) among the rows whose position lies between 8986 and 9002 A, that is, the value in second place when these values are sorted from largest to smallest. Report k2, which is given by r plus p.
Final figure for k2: 0.02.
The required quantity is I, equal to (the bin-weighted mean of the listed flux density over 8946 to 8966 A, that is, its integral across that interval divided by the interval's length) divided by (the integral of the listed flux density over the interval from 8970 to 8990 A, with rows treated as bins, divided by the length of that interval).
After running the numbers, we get 1.00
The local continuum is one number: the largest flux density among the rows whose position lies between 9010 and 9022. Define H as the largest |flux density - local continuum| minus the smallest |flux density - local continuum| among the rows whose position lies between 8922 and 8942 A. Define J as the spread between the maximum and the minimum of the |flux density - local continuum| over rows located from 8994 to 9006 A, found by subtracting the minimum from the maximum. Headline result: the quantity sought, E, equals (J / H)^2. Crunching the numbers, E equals 0.16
